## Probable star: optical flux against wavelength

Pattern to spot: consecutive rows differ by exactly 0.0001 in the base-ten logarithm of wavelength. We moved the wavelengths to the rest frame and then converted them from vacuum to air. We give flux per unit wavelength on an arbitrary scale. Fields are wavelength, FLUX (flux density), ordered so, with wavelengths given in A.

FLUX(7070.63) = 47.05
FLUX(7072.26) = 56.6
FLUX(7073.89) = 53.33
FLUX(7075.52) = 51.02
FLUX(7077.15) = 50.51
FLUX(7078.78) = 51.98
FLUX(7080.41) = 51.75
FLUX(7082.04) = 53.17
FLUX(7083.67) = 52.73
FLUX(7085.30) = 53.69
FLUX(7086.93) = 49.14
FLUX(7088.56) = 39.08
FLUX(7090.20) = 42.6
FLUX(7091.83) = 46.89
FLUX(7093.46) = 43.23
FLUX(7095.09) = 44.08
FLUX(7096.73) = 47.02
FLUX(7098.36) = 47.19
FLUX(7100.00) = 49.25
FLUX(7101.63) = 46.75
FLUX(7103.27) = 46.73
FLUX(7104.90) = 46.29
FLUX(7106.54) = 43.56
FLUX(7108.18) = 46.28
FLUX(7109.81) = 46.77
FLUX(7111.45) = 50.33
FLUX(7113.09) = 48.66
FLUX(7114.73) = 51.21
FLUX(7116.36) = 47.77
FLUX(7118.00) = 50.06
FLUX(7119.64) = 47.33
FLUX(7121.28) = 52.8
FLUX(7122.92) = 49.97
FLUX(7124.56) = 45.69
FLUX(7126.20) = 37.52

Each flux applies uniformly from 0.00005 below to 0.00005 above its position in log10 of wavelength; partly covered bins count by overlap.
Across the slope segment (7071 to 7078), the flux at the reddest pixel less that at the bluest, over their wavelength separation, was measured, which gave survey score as -1.2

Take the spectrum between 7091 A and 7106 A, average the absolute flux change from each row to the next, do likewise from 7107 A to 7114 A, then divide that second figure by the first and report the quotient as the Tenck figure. 1.2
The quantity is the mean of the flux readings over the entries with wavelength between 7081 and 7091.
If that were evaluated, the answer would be 48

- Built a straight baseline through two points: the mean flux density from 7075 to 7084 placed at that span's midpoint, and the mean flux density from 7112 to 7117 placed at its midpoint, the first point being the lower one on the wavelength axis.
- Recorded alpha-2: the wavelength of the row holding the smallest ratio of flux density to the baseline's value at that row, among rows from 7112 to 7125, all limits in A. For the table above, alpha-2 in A 7124.56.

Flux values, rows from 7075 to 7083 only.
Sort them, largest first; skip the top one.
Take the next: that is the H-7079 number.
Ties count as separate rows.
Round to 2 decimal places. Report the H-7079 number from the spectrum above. 51.98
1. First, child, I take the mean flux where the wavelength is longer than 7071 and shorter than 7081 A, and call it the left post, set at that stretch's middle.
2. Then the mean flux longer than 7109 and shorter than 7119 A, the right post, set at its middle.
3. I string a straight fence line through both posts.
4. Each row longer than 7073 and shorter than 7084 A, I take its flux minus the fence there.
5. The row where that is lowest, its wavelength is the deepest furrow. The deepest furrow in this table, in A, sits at 7077.15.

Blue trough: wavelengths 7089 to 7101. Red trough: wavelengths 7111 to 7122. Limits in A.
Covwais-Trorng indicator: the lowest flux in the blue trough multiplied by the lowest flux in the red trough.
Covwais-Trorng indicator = 2016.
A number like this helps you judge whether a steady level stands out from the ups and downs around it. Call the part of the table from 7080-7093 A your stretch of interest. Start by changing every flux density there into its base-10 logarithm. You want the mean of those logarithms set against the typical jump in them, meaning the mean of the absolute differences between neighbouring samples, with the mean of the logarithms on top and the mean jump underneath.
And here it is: 49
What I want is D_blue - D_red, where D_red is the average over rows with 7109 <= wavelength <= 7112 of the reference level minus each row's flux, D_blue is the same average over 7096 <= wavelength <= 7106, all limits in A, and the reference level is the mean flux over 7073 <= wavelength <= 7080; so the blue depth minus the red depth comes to 1.3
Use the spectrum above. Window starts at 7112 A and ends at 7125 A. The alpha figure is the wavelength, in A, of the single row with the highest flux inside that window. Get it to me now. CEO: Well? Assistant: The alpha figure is 7121.28 A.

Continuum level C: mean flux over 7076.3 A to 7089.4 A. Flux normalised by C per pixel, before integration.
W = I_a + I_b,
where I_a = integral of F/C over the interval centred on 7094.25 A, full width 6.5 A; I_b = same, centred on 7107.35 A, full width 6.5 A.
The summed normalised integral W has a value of 11.8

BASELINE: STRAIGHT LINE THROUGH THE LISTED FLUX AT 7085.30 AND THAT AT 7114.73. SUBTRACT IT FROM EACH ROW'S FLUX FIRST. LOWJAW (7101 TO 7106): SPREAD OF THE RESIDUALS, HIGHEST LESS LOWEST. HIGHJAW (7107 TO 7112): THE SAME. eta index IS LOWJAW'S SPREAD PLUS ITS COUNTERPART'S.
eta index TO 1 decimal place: 4.6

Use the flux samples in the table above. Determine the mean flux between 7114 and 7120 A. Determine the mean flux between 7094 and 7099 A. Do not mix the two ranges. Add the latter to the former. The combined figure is 95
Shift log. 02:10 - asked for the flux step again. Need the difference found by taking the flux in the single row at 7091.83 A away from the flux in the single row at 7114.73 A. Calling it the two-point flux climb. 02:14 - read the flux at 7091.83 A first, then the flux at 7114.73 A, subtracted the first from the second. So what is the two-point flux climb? 4.3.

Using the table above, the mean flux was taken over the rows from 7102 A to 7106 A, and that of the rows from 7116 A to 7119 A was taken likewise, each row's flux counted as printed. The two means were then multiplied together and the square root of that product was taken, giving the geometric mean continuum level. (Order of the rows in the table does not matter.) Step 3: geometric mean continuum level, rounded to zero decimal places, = 48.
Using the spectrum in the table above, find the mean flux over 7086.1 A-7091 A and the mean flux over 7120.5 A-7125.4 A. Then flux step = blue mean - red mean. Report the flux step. -6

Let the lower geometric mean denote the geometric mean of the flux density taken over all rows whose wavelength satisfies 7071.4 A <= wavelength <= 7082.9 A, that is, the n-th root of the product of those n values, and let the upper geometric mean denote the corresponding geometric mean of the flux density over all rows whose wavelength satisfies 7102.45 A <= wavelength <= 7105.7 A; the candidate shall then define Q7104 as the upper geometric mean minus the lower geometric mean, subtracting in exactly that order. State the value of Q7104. -6.1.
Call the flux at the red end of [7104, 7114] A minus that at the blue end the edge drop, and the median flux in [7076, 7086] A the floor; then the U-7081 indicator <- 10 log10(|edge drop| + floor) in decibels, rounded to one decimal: 17.4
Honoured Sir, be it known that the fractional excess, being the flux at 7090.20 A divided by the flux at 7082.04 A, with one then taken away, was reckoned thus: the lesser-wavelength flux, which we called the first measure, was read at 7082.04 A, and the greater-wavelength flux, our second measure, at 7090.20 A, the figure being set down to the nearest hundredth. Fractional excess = -0.20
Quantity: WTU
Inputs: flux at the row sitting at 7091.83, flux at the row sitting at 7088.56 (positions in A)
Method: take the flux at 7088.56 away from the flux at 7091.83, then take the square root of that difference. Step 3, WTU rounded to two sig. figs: 2.8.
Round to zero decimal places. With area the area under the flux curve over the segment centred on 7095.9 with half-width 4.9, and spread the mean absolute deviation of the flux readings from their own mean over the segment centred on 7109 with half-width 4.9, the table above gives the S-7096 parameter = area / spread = 271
